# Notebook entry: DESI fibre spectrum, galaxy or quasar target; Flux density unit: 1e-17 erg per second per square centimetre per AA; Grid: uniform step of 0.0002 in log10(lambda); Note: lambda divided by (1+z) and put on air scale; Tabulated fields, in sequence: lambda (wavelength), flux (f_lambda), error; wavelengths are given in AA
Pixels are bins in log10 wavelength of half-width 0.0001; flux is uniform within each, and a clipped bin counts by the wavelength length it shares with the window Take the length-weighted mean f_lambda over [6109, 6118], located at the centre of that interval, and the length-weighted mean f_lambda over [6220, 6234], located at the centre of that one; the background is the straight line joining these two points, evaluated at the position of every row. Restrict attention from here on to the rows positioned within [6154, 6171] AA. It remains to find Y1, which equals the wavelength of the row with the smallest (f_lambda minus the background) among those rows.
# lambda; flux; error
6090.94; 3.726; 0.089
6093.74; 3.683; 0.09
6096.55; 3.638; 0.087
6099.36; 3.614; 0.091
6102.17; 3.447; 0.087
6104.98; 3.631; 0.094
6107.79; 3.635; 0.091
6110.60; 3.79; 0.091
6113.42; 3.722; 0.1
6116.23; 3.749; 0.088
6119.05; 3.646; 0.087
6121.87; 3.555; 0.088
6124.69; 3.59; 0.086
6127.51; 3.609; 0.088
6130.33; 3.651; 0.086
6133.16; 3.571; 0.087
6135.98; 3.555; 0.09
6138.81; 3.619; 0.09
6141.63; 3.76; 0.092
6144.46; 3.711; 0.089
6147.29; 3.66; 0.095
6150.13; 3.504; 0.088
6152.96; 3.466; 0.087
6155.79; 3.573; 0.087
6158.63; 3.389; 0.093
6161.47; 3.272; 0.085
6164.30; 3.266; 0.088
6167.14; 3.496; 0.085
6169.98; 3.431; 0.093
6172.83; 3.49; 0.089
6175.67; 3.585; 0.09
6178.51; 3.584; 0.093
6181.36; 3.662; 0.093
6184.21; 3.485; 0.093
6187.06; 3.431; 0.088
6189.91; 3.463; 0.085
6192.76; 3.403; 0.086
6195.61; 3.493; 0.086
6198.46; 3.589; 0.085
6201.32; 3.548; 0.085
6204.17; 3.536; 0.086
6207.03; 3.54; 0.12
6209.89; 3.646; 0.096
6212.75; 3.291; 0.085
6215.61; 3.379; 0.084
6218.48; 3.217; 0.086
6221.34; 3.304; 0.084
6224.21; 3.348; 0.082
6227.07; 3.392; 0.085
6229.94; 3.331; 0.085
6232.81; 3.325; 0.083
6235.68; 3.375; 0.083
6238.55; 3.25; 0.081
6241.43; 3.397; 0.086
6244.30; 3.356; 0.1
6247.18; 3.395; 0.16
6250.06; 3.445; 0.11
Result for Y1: 6161.47 AA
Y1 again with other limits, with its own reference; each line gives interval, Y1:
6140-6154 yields 6152.96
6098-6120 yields 6102.17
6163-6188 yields 6164.30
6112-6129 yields 6121.87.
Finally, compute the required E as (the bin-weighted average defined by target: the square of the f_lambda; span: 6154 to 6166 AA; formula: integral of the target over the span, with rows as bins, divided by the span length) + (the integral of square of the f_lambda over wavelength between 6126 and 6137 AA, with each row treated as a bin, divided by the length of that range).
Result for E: 24.4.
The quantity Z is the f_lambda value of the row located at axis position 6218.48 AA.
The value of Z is 3.217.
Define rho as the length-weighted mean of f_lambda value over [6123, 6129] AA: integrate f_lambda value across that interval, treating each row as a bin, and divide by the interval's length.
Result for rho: 3.60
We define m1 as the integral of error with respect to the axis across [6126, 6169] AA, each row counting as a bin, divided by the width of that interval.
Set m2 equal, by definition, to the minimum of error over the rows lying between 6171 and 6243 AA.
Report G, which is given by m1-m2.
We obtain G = 0.008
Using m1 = 0.0887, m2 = 0.081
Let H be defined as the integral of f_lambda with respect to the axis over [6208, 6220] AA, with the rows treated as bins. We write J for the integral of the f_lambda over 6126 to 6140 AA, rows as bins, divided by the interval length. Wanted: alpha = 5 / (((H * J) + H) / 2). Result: 0.053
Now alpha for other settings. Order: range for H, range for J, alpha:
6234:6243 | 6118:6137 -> 0.072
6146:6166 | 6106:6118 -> 0.031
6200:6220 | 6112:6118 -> 0.031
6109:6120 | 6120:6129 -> 0.053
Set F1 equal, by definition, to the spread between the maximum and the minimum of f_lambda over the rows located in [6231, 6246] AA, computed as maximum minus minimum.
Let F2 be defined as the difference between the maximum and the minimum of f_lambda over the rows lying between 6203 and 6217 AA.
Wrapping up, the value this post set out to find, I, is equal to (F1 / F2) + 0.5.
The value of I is 0.9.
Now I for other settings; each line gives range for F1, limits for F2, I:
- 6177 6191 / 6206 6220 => 1.0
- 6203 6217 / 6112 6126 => 2.3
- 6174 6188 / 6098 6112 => 1.2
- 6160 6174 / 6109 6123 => 1.5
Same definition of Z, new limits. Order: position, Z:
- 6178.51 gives 3.584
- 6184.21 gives 3.485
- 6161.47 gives 3.272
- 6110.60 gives 3.79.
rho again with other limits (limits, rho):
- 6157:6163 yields 3.34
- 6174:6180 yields 3.58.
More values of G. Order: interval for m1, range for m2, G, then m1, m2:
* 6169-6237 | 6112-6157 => 0.003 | 0.0885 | 0.086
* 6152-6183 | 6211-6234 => 0.007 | 0.0894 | 0.082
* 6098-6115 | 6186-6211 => 0.007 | 0.0923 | 0.085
